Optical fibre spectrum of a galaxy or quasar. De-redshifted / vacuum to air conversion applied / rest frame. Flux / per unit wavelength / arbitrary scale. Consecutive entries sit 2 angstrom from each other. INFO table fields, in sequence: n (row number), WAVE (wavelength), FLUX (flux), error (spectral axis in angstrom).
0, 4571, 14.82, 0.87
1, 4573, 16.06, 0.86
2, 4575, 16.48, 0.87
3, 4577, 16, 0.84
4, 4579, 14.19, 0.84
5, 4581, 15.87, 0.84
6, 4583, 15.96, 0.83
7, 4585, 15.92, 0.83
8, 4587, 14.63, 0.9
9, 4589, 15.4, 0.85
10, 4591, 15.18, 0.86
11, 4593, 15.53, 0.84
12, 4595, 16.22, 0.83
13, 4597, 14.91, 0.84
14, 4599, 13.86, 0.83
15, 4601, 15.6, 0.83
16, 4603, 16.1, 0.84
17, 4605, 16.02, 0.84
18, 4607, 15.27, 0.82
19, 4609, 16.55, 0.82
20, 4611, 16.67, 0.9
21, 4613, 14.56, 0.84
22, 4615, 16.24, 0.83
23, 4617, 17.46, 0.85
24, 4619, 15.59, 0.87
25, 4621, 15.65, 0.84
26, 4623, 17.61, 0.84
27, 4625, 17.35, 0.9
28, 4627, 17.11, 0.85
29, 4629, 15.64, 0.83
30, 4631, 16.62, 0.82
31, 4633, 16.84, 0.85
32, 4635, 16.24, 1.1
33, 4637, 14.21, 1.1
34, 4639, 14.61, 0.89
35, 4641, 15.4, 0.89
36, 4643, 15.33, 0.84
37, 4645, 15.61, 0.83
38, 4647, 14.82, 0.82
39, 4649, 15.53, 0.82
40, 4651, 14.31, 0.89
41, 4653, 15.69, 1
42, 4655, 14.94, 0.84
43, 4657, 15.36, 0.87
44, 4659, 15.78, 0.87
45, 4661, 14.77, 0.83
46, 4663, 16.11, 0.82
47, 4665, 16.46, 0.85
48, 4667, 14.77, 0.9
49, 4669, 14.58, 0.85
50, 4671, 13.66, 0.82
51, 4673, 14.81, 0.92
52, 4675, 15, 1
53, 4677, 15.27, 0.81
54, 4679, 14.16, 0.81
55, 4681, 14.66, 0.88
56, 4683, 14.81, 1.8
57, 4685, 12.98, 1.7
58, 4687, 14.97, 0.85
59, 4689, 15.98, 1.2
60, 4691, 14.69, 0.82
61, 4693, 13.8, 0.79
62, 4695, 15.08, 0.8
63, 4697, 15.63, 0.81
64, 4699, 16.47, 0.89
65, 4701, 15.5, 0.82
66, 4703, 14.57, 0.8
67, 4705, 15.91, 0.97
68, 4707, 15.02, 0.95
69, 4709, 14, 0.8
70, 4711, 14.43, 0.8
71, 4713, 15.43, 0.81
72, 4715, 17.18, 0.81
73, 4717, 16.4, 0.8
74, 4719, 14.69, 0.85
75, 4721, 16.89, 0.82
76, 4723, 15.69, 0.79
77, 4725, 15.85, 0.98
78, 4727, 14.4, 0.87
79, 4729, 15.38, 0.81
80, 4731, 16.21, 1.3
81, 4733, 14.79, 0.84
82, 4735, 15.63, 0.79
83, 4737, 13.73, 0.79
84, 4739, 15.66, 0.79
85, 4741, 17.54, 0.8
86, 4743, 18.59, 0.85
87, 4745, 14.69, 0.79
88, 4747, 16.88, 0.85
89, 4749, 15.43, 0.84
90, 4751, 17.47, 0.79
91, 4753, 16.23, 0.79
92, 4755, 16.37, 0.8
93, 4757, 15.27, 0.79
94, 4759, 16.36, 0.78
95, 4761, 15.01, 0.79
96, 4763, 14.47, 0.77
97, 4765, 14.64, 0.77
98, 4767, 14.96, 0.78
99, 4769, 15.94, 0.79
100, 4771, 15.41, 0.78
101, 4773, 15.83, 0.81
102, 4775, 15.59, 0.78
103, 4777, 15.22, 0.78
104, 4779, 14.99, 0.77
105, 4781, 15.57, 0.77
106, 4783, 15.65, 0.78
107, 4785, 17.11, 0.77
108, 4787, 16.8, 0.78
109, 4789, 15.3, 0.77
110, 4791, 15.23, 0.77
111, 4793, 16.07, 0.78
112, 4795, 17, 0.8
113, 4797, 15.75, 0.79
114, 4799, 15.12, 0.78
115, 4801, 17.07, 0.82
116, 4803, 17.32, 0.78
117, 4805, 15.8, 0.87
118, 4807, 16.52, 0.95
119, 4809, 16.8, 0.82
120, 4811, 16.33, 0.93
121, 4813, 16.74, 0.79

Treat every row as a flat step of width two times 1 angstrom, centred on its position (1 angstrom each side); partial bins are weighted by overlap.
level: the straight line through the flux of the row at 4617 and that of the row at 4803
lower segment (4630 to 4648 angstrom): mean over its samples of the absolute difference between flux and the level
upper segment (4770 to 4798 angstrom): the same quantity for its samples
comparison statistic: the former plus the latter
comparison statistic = 3.4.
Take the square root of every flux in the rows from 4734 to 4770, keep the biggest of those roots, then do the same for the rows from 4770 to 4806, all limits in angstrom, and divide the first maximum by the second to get 1.04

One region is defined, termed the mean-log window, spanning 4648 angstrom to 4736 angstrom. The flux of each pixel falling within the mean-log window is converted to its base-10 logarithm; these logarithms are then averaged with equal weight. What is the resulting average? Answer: 1.18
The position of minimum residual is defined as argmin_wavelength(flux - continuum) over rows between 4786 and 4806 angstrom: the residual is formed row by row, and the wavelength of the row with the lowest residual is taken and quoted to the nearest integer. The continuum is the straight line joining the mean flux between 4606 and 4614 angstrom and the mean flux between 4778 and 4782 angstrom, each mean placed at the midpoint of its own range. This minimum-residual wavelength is 4799 angstrom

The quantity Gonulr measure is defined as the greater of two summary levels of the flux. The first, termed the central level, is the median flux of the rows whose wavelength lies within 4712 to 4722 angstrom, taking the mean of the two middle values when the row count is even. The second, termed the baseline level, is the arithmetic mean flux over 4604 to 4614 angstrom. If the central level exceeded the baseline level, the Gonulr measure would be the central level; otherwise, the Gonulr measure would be 16.4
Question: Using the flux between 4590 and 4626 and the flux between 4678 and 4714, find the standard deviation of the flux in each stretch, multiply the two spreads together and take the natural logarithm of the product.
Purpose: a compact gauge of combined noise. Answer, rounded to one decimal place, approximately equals -0.2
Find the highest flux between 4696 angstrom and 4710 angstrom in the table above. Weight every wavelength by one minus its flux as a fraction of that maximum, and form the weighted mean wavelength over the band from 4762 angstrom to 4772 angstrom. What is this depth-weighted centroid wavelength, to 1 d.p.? 4766.1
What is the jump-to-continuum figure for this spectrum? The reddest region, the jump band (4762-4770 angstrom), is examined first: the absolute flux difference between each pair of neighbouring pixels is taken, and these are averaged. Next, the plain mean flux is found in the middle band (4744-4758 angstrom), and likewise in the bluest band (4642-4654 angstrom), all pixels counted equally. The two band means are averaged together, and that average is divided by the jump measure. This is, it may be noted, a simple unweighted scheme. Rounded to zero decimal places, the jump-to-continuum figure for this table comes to 32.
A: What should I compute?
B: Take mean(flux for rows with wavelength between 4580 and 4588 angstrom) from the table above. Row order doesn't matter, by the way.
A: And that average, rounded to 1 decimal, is 15.6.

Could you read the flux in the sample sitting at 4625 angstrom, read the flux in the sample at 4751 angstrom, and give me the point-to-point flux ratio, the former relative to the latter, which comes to 0.99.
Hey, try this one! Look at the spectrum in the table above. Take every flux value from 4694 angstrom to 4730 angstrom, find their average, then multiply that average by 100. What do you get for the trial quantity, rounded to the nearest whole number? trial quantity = 1547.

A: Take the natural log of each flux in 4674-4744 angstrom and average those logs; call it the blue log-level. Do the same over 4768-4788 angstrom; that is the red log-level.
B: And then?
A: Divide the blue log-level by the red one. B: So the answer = 0.988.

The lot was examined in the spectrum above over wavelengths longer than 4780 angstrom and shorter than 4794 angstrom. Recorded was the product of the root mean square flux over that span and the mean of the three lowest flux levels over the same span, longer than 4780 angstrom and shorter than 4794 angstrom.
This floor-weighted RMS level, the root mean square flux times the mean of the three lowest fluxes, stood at 245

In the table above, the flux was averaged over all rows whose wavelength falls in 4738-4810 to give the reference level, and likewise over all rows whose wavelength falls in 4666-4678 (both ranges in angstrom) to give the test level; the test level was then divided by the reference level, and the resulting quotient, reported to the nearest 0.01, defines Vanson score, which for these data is 0.92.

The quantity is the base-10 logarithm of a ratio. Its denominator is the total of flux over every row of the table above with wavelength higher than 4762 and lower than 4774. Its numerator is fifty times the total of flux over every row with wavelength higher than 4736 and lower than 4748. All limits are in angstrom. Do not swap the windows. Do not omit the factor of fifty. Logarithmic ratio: 1.73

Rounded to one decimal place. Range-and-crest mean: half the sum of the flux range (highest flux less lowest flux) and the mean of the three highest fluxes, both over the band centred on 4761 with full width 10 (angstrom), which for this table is 8.7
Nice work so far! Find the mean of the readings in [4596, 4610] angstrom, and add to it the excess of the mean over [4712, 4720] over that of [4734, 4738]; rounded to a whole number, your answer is 17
